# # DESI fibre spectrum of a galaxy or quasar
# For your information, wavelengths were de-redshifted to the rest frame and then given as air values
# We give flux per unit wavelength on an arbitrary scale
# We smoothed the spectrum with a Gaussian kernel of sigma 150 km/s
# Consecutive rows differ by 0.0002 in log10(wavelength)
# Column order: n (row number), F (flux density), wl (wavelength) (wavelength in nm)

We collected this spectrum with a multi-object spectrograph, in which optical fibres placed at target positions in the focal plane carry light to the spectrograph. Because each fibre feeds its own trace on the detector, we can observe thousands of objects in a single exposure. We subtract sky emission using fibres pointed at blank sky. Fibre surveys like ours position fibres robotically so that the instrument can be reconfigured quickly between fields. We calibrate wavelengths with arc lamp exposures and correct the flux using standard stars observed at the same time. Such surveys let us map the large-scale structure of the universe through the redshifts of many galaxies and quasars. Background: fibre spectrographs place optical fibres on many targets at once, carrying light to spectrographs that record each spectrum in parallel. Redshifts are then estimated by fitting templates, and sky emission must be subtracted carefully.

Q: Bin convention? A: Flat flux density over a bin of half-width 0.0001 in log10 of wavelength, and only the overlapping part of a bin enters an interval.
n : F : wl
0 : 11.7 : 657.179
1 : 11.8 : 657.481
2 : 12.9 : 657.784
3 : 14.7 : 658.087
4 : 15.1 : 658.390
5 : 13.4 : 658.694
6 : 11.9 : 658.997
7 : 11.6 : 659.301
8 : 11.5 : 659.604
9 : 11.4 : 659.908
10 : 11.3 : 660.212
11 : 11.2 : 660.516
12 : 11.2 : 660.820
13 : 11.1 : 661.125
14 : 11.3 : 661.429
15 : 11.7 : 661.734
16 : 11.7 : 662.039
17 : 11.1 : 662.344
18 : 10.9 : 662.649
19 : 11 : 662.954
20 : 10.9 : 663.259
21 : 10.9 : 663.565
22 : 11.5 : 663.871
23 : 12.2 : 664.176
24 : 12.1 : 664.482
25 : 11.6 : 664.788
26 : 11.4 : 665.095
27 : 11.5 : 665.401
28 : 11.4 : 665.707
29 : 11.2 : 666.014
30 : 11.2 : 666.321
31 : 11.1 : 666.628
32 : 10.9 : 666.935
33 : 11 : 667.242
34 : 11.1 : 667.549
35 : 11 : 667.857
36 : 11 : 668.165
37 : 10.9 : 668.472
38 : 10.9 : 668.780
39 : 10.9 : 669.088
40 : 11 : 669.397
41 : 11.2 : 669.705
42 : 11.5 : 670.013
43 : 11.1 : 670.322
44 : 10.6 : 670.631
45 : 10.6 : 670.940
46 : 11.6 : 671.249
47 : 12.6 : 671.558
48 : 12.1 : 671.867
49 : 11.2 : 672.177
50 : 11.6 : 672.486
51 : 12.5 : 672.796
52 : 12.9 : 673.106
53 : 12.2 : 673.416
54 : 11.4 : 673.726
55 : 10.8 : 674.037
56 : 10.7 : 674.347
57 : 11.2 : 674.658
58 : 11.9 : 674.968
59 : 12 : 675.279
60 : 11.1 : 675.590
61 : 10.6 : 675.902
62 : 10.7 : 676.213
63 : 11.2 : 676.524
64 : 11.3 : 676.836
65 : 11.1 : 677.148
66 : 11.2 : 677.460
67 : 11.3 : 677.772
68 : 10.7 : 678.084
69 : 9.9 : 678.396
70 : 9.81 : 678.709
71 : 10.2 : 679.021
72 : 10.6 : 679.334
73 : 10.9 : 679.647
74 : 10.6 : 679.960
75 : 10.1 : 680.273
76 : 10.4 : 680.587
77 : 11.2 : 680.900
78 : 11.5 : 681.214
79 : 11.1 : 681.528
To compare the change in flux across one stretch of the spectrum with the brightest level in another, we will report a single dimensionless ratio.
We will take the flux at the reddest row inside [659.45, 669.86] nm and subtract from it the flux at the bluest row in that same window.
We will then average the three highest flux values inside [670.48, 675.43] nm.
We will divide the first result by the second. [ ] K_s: -0.024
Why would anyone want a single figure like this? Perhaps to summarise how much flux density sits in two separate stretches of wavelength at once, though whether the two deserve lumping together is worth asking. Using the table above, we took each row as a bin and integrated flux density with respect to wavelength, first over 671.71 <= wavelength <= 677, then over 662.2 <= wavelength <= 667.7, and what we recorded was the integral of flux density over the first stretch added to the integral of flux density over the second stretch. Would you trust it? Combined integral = 123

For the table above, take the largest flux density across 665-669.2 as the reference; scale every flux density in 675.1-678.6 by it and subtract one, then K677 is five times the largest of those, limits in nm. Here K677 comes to 0.22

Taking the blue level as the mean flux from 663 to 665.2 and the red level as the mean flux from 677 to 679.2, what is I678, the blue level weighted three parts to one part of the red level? 11.3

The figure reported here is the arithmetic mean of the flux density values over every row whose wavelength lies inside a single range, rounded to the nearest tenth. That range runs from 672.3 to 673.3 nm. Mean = 12.3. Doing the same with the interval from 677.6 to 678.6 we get 10.6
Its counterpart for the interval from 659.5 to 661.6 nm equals 11.3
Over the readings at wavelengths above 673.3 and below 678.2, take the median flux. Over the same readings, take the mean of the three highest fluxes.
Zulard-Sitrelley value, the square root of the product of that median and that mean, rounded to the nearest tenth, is 11.6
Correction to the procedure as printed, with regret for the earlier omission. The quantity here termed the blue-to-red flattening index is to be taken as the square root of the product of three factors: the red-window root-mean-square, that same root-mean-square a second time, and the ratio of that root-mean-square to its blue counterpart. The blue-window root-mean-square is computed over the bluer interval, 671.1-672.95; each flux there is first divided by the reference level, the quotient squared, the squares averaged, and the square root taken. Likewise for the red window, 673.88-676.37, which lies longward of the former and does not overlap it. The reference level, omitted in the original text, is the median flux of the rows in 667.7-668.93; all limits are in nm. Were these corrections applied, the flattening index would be 0.98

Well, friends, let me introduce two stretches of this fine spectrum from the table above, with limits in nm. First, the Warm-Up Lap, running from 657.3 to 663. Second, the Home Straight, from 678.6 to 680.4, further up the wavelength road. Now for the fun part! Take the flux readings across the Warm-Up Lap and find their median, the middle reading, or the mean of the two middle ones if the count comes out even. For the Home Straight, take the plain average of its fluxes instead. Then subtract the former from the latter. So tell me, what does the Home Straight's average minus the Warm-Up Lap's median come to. -1.1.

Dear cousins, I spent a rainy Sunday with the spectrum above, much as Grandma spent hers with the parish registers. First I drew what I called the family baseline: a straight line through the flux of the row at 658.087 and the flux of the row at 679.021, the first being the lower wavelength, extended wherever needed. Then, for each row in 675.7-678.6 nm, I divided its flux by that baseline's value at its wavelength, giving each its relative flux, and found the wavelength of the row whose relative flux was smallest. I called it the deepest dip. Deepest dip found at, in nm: 678.396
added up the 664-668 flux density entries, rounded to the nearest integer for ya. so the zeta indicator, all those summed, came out 148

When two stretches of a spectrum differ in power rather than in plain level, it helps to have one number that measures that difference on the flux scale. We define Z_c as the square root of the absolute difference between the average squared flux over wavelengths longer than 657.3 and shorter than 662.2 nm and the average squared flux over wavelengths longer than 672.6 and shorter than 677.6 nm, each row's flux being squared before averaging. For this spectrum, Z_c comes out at 4.1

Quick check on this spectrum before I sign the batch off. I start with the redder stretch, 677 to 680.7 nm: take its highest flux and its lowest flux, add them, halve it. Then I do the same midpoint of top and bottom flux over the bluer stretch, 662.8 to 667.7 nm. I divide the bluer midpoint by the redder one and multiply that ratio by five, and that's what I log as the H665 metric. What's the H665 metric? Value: 5.47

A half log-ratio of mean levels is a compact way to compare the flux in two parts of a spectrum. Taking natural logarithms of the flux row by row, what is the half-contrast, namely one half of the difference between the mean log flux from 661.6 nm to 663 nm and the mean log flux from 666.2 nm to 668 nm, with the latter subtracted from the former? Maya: 0.01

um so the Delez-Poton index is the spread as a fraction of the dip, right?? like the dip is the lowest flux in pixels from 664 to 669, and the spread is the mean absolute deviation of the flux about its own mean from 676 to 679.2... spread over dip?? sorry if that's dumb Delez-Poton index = 0.0439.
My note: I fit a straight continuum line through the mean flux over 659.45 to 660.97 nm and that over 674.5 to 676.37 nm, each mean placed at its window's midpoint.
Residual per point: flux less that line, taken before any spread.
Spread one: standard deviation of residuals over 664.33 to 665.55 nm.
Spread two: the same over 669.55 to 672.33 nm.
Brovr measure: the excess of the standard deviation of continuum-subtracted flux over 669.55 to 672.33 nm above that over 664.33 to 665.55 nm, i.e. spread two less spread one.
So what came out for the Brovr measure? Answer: 0.35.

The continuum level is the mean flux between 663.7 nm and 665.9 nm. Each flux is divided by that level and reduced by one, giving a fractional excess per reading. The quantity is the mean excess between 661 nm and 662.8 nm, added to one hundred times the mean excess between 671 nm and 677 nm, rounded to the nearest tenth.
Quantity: -1.0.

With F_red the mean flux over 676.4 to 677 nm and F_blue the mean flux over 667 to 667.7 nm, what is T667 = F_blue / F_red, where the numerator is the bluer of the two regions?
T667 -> 0.982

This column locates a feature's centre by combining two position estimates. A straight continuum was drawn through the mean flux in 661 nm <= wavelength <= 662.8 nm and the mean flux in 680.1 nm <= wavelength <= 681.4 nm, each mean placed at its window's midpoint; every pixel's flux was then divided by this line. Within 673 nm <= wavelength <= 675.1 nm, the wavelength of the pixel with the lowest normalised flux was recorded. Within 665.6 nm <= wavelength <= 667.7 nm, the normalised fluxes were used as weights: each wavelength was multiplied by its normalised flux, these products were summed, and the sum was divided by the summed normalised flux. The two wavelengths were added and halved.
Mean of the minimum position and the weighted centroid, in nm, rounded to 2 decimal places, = 670.48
